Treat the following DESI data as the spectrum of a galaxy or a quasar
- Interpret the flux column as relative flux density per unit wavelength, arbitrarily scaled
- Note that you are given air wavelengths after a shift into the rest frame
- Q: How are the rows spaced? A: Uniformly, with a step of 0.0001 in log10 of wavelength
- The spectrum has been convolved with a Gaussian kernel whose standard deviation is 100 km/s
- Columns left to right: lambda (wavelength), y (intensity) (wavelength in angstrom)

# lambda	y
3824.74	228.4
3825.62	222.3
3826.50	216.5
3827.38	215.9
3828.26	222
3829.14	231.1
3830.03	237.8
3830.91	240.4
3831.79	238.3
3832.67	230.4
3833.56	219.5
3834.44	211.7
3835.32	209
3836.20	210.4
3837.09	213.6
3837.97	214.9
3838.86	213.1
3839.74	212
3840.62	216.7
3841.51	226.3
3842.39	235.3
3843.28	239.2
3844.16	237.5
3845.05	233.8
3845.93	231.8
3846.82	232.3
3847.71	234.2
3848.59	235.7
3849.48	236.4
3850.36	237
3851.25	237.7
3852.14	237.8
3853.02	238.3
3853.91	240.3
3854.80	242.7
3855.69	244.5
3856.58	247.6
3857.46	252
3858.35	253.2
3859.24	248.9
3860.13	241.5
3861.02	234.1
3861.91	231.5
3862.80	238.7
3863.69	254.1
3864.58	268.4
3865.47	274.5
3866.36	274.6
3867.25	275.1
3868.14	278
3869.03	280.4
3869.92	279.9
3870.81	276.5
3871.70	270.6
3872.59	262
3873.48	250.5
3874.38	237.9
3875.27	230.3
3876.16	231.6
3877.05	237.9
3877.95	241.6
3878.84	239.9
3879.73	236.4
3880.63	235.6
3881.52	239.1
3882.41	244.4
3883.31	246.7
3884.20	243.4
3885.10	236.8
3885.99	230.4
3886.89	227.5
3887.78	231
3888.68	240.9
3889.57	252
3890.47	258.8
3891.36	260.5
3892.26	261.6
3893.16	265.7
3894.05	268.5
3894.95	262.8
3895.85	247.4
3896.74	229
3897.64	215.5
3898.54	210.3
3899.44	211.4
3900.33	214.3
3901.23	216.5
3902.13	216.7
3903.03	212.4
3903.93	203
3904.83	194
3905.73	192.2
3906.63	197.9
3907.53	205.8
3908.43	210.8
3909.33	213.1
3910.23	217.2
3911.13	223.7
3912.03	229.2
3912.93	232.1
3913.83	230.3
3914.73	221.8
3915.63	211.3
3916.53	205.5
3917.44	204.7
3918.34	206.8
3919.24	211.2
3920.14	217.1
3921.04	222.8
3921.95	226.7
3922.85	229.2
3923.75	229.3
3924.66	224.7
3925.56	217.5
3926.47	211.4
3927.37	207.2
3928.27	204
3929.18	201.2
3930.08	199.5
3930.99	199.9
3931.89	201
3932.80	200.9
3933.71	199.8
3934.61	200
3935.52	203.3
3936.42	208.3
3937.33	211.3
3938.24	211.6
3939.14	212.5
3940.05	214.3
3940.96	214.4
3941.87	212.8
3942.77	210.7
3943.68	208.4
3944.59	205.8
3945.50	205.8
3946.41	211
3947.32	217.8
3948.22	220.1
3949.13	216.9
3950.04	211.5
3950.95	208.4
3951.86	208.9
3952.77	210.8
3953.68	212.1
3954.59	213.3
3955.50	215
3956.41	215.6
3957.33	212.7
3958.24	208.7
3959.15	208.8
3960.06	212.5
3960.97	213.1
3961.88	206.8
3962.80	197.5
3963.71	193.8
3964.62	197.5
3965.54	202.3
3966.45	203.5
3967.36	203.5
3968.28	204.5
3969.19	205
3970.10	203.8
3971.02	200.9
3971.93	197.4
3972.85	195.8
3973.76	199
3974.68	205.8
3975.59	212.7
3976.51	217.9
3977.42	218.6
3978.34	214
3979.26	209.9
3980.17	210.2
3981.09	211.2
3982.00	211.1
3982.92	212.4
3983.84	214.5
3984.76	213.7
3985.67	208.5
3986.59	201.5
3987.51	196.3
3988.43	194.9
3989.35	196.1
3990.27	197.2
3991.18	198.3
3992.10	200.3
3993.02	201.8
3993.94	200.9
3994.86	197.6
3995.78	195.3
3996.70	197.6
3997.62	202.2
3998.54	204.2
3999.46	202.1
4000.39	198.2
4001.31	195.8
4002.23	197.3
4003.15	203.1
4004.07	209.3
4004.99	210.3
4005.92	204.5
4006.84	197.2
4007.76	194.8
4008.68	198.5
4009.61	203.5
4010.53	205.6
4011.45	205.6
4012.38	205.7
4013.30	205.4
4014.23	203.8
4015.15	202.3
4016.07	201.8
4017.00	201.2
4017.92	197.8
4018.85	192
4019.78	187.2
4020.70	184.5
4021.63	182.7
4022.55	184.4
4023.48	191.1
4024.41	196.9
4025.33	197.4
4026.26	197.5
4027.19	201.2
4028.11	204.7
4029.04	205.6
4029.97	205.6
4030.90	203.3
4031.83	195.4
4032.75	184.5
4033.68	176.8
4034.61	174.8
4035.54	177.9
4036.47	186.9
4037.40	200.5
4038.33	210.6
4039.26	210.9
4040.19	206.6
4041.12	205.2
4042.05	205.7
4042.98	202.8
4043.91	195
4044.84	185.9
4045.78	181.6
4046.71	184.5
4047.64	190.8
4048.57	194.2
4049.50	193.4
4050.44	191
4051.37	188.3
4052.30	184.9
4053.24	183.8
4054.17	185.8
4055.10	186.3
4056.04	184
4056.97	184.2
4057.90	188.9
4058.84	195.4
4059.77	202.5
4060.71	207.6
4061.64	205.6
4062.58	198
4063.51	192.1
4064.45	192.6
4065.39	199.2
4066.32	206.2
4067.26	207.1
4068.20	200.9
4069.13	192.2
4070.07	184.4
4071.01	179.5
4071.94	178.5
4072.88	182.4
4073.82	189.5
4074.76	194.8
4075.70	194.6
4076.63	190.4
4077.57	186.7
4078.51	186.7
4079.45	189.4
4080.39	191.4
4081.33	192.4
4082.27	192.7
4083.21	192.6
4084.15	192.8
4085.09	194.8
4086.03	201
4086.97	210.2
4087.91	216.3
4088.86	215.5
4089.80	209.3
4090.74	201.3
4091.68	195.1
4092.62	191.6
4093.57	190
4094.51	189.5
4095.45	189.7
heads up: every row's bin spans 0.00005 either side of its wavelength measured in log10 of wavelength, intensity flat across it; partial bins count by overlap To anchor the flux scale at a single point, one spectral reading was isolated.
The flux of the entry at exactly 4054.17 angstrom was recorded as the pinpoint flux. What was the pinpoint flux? 185.8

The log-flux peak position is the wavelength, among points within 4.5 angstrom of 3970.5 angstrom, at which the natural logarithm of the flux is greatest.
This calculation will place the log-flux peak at 3974.68 angstrom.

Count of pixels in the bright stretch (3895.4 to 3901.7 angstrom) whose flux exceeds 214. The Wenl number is 5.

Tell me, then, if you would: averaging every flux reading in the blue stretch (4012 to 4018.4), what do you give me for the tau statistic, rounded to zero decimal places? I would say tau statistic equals 203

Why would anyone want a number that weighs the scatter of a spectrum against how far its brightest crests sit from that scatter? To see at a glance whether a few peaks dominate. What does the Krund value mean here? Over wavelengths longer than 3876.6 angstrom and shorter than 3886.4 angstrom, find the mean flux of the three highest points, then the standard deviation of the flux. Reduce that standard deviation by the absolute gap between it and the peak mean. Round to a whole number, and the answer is -236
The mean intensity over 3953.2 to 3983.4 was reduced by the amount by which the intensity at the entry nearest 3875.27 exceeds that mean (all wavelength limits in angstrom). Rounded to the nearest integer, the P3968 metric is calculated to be 185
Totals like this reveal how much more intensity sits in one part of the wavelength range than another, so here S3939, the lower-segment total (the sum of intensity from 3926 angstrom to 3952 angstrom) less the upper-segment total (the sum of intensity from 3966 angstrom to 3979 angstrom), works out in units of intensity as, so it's 3156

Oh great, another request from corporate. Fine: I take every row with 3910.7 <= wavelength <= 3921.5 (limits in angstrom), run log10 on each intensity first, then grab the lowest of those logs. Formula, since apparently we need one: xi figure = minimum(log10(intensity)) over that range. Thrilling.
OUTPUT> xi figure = 2.31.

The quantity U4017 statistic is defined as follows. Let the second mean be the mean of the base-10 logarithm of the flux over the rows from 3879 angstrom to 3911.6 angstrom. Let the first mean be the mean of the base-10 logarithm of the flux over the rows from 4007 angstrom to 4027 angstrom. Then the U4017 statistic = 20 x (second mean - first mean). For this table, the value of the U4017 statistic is 1.30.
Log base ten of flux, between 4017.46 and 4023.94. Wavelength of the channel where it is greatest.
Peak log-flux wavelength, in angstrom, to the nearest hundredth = 4017.92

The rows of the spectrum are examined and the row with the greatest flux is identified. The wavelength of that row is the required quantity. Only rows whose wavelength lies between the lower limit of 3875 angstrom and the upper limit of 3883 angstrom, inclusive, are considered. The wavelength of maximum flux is 3882.41 angstrom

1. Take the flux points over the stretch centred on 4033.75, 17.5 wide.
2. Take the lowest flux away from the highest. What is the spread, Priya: 36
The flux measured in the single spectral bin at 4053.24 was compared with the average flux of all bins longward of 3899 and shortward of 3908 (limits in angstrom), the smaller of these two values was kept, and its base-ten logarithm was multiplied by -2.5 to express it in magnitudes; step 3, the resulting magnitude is -5.66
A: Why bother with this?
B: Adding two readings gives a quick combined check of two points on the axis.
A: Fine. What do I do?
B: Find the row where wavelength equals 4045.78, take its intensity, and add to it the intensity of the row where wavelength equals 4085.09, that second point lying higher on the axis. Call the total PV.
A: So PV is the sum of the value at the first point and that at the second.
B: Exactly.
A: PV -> 376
